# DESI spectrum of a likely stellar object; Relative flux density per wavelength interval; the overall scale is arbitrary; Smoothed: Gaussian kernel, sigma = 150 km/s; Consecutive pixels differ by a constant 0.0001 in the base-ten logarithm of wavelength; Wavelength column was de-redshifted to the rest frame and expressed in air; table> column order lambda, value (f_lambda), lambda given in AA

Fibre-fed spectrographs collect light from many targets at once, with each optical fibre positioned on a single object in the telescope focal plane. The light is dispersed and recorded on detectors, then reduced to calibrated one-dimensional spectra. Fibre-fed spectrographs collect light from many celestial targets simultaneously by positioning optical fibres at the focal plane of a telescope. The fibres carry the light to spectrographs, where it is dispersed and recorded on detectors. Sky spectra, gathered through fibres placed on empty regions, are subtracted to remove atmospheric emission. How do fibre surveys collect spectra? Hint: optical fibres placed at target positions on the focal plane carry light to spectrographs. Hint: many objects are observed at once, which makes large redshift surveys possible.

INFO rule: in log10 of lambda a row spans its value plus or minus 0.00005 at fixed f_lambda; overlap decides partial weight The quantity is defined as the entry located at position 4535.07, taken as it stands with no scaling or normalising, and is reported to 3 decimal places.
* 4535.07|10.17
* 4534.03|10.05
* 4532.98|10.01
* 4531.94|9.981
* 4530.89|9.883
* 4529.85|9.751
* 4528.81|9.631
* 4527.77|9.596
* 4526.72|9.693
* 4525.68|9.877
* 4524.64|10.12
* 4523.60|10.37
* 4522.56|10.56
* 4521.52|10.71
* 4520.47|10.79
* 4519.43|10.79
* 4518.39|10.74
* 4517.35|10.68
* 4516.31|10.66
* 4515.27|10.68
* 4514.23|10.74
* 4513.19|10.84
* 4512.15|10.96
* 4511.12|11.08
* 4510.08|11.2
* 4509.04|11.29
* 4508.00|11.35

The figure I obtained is 10.170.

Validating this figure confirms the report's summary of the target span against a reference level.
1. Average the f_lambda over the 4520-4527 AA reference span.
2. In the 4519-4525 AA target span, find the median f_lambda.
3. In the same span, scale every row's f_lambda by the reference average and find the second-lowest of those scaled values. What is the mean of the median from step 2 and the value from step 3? 5.82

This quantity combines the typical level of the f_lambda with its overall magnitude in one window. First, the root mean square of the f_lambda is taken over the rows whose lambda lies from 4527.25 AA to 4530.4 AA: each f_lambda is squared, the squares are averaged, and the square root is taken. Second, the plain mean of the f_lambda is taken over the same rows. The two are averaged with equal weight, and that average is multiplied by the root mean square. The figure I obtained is 93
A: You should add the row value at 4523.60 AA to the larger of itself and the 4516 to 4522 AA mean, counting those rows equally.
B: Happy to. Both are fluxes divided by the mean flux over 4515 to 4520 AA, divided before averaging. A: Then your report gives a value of 1.97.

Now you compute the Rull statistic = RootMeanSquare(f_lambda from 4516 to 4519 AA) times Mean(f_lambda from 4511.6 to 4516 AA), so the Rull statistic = 116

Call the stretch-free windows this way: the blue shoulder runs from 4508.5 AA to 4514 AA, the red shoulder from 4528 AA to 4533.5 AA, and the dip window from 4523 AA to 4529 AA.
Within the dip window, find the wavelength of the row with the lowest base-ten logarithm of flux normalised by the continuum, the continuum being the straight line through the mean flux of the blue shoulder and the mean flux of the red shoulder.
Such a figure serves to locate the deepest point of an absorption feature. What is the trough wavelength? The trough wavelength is 4527.77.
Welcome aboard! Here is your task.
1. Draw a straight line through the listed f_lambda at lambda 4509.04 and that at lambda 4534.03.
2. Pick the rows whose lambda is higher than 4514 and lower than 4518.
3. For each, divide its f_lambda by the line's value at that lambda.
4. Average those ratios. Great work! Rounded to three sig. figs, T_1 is 0.976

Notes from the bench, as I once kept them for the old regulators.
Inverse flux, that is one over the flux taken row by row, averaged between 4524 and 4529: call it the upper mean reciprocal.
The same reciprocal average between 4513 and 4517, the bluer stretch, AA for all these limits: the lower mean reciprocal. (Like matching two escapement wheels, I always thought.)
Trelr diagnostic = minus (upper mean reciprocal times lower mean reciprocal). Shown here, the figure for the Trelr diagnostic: -0.0095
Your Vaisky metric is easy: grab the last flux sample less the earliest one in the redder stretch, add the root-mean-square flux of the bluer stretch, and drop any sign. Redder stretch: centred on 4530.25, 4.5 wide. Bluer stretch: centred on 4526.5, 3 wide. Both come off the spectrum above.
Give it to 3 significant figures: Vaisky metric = 10.1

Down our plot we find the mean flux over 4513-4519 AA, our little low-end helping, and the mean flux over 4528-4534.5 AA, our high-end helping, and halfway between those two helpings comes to 10.3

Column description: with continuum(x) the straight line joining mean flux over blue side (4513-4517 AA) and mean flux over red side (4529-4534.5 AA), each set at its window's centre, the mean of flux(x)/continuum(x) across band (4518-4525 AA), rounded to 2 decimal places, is 1.02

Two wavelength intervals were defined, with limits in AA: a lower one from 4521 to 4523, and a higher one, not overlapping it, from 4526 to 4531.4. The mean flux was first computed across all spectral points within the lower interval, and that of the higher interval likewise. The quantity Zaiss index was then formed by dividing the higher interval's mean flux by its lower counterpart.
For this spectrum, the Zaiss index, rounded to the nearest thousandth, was 0.913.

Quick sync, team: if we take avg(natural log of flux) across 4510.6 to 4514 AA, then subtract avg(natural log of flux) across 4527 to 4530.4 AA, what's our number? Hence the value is 0.13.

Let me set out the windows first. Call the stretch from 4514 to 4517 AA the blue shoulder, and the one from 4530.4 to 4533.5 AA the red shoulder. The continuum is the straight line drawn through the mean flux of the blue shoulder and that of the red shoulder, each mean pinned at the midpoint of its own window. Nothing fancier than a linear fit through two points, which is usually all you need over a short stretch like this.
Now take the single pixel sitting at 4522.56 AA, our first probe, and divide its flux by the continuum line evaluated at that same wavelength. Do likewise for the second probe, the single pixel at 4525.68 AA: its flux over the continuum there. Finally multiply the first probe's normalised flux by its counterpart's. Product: 0.98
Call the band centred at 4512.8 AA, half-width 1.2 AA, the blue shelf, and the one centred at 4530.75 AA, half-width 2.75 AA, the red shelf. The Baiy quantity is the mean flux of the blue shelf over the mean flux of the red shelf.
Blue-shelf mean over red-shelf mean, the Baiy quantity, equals 1.11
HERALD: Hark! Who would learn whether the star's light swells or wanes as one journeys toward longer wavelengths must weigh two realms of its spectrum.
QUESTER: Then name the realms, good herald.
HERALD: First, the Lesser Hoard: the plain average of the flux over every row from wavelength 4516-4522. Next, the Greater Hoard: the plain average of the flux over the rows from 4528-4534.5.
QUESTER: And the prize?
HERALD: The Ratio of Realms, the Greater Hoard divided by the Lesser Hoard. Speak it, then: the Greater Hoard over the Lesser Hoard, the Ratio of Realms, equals 0.921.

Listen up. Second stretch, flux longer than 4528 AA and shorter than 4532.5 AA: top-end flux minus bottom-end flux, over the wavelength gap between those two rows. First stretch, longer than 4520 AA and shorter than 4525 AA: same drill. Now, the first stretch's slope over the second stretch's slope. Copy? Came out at -1.4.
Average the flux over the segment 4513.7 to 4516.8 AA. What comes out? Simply 10.69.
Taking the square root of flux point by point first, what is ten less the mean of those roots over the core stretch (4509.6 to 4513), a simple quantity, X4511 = 6.67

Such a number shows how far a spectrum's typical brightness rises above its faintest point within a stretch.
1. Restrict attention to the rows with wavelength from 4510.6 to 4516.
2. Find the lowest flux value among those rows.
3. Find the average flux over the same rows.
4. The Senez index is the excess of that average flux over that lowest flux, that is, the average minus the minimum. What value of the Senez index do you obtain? 0.18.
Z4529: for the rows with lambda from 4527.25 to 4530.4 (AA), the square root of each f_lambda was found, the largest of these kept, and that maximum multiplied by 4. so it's 12.5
